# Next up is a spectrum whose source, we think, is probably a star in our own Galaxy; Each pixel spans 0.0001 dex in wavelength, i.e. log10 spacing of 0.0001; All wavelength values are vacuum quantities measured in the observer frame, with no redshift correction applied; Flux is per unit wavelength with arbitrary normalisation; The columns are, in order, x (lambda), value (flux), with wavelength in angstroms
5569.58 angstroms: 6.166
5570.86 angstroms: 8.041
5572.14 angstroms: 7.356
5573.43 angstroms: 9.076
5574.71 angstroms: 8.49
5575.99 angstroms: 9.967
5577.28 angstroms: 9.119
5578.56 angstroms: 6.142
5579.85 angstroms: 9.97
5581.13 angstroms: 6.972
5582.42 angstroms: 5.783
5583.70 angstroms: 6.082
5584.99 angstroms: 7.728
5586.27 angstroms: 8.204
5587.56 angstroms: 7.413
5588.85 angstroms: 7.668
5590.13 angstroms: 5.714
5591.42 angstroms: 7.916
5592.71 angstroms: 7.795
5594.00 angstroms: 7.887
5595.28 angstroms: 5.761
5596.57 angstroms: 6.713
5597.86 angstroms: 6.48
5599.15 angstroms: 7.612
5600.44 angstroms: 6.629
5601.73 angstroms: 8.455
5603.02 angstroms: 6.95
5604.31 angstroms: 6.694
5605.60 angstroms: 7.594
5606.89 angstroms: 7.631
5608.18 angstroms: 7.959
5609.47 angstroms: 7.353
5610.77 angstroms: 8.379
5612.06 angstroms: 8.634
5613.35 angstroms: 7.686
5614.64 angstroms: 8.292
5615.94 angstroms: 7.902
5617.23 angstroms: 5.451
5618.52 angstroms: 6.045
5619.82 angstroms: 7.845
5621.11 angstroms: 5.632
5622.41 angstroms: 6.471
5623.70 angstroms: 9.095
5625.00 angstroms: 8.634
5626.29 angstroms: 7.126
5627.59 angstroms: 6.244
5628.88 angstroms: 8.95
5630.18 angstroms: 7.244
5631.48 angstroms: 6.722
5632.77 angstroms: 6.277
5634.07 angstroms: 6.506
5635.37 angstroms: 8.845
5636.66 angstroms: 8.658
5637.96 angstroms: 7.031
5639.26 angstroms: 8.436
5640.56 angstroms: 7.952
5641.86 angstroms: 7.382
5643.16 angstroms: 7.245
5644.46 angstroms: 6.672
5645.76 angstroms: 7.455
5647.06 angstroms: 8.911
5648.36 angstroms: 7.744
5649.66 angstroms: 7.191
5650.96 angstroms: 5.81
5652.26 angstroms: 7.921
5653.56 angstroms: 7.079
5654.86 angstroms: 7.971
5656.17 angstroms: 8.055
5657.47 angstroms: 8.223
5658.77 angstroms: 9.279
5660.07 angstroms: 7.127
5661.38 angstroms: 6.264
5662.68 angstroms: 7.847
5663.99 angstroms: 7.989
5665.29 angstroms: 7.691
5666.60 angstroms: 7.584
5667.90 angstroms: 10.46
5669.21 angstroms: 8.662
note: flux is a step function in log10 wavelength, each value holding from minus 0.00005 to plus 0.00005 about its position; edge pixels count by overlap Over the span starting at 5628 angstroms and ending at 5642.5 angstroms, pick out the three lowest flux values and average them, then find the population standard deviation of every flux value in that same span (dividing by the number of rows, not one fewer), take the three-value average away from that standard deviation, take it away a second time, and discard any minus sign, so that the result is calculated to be 12.1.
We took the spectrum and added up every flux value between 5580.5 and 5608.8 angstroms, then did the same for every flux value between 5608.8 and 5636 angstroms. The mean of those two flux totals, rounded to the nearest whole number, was 156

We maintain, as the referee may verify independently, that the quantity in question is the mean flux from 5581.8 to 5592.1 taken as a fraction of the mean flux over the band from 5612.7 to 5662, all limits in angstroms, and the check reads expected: 0.95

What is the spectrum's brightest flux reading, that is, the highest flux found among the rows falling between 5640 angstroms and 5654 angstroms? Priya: 8.911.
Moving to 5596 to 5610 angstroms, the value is 8.455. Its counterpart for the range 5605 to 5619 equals 8.634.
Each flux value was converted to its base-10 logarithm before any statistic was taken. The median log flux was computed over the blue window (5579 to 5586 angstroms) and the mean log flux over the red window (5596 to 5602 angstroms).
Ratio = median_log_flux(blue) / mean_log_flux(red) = 0.99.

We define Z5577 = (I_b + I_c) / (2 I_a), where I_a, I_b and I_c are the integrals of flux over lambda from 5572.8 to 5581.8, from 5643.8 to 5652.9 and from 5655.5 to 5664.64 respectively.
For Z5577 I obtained 0.904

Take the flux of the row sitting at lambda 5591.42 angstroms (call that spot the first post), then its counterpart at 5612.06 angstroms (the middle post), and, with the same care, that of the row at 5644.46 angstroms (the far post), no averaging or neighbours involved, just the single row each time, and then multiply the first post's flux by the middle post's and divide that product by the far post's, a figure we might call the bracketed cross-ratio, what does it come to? 10.2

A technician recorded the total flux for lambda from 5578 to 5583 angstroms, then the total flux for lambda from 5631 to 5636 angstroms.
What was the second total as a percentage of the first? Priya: 98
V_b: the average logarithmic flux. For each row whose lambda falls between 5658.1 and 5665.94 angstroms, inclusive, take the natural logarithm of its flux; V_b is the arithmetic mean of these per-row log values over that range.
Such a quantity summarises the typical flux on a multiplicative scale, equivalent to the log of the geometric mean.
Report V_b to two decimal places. 2.03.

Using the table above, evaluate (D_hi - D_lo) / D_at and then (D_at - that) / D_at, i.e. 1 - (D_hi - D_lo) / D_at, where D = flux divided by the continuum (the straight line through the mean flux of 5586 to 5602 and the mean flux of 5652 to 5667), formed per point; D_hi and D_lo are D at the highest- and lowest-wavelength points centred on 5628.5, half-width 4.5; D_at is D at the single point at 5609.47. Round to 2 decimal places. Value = 1.32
